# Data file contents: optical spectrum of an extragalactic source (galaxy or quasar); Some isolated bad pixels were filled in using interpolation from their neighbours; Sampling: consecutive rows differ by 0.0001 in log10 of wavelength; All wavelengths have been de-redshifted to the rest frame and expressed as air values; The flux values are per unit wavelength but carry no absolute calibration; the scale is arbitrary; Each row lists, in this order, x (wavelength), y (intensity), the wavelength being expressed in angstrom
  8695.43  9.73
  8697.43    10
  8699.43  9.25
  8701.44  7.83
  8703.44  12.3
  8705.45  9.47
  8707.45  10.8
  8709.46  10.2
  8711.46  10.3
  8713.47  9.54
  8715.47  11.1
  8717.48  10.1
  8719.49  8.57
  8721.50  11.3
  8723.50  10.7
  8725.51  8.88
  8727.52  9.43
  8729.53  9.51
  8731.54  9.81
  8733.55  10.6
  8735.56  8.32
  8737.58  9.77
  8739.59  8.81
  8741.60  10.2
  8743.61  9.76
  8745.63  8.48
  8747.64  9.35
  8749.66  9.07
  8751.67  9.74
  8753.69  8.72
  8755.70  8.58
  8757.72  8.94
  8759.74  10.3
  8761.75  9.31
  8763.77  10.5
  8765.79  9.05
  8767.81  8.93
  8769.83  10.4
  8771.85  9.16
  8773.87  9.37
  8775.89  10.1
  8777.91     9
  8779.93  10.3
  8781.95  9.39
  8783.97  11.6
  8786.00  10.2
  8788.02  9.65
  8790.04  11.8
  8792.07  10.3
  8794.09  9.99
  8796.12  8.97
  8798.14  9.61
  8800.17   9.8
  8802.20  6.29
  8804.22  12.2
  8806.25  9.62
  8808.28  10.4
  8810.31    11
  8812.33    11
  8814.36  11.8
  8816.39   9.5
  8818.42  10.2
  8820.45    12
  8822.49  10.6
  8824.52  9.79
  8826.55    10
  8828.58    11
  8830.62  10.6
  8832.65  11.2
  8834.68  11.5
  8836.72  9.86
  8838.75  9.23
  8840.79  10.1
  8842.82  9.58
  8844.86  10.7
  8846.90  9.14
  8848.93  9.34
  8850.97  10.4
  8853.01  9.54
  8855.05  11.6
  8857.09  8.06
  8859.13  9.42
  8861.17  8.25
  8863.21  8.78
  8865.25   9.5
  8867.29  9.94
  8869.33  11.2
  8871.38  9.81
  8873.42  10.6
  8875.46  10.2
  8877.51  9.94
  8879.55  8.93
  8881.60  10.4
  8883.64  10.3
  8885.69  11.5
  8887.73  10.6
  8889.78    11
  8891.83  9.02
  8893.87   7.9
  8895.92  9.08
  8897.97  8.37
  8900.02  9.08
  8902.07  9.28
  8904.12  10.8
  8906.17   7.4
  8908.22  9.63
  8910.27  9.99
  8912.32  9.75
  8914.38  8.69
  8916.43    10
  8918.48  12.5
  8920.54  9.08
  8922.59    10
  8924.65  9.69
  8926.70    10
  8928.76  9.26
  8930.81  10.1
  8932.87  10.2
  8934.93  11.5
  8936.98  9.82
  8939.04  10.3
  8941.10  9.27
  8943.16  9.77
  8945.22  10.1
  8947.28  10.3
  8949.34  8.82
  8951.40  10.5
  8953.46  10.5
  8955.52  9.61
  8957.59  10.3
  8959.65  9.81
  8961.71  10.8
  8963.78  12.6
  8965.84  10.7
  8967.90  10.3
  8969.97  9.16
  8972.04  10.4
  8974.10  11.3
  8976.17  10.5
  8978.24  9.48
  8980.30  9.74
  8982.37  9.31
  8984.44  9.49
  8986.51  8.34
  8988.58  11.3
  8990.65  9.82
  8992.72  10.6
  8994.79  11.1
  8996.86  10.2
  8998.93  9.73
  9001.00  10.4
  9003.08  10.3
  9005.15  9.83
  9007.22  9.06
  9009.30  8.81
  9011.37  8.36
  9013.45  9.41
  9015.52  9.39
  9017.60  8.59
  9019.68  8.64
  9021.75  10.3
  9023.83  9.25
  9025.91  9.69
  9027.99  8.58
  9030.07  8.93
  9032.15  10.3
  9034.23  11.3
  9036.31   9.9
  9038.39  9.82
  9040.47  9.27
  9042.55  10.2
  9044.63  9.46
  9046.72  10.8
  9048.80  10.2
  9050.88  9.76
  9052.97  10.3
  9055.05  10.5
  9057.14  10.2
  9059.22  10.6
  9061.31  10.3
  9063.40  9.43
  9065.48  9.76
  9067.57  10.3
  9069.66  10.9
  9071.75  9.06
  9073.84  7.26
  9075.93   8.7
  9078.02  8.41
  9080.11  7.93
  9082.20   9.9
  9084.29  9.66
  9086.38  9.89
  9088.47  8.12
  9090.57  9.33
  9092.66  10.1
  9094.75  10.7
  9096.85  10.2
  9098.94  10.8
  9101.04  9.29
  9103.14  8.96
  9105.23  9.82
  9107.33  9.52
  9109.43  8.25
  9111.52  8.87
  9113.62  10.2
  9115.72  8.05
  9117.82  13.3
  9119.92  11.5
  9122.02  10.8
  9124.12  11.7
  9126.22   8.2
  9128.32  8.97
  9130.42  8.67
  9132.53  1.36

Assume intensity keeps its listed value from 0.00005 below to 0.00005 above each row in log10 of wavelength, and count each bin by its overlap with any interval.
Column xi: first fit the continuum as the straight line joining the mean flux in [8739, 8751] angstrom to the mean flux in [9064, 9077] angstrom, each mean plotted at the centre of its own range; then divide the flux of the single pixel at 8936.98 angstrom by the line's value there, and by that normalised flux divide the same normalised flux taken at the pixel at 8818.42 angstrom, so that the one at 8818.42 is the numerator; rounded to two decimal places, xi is 1.04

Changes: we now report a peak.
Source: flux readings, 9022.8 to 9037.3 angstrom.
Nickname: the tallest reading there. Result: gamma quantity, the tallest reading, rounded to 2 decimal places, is 11.30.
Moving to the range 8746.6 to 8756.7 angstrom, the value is 9.74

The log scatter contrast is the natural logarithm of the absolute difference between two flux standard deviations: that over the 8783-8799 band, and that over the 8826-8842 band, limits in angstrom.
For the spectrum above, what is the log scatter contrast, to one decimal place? -1.6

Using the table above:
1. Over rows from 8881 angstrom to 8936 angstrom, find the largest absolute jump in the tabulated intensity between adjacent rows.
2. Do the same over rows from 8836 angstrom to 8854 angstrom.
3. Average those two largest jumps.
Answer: 2.5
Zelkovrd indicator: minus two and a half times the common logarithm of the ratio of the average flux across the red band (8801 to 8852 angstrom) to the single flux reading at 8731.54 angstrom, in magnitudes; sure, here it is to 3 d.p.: -0.051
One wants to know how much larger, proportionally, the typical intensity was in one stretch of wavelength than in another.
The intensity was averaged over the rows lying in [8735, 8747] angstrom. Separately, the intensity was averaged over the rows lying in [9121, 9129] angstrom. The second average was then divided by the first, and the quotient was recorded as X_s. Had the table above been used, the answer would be 1.08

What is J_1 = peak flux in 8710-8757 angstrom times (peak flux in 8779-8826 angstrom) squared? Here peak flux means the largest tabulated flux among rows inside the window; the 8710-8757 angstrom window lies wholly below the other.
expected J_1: 1682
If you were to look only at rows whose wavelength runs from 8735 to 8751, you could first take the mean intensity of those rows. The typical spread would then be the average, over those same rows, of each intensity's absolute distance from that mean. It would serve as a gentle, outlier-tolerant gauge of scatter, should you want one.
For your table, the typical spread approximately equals 0.55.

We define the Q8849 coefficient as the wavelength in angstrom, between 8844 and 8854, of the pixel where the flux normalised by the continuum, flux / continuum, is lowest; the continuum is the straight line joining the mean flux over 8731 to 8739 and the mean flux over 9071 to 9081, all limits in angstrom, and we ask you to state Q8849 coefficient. 8846.90 angstrom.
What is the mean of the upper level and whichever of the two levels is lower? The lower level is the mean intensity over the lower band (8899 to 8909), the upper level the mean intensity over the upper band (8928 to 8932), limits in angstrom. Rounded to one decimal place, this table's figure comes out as 9.5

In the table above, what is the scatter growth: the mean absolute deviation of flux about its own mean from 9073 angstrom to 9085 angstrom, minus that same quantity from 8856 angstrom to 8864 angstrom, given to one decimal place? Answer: 0.3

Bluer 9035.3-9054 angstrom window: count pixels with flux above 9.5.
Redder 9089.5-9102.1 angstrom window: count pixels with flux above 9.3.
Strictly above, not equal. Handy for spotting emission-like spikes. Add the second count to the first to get 12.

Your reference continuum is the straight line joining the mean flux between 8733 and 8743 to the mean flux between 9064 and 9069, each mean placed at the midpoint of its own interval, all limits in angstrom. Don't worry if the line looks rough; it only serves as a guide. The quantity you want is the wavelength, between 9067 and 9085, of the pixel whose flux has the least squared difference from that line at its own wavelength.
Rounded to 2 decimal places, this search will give 9082.20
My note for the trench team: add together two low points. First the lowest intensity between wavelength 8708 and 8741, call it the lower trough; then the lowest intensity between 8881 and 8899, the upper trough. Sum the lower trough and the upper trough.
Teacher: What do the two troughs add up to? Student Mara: 16.2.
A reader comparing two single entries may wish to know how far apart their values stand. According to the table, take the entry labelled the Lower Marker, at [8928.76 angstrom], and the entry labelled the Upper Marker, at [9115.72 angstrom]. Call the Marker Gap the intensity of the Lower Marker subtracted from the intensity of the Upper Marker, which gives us -1.21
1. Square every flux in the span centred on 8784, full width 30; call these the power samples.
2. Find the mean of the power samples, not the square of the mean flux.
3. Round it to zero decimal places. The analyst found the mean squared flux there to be 100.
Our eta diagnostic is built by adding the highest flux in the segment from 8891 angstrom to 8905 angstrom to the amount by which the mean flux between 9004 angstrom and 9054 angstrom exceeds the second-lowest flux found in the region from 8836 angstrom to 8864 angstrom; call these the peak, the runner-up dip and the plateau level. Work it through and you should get 12.1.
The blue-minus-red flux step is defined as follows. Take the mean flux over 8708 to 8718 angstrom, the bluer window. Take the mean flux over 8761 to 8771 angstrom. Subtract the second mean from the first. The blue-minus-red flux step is 0.6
